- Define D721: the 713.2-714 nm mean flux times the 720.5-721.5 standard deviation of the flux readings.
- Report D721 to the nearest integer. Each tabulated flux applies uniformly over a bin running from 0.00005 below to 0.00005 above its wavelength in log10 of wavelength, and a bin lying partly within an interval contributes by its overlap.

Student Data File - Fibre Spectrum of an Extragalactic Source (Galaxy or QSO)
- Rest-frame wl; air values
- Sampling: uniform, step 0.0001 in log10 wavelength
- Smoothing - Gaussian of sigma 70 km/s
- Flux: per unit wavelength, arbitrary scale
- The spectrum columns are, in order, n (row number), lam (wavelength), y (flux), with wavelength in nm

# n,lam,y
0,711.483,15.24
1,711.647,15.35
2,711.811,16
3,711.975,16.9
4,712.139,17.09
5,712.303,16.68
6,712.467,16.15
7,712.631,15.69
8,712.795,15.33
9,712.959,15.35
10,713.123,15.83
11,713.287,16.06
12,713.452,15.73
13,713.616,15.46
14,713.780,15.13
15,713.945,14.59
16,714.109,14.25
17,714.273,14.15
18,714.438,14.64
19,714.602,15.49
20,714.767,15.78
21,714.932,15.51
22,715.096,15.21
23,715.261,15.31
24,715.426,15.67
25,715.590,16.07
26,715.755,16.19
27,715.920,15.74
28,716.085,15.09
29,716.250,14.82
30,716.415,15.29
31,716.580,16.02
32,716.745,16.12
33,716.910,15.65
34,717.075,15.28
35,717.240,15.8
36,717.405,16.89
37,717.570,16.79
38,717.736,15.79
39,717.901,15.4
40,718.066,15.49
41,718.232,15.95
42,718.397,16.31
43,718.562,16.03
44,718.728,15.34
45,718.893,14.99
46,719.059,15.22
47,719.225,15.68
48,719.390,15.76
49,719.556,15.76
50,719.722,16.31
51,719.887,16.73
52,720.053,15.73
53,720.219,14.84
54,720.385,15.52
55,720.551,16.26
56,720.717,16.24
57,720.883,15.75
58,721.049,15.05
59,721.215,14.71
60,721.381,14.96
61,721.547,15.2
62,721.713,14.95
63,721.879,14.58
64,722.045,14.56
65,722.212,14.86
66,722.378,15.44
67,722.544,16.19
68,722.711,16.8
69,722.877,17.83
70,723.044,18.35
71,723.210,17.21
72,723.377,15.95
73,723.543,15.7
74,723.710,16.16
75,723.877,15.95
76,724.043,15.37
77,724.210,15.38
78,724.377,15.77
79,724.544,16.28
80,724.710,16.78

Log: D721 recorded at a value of 10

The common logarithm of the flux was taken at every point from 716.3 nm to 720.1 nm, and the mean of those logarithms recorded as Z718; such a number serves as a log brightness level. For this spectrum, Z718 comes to 1.20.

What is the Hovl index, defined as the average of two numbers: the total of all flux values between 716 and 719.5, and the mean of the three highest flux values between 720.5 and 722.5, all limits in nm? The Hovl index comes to 173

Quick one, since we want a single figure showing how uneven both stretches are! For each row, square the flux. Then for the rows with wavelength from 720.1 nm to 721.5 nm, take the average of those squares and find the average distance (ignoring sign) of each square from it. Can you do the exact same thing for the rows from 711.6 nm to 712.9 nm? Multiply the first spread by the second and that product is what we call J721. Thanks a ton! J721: 294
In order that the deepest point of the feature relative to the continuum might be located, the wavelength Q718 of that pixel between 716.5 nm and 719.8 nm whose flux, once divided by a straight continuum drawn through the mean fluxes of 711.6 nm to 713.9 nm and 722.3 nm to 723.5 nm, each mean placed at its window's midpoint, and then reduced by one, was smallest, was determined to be 718.893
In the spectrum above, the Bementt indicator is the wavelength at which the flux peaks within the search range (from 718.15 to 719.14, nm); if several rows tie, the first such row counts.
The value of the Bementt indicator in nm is 718.397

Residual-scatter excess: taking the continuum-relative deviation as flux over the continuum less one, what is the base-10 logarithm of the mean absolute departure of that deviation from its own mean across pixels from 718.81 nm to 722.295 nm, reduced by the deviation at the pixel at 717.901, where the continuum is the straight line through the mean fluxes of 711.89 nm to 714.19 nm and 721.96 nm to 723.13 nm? -1.42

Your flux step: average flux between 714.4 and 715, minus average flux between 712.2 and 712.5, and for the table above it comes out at -1.1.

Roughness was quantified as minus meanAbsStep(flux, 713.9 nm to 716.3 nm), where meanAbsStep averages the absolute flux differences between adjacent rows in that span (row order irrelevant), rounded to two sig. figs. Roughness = -0.36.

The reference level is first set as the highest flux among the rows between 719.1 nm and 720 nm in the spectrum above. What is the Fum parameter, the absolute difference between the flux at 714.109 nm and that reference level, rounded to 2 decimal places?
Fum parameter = 2.48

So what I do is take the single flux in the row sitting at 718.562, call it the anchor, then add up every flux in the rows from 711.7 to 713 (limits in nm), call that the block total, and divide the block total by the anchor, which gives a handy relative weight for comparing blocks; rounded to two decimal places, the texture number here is 8.06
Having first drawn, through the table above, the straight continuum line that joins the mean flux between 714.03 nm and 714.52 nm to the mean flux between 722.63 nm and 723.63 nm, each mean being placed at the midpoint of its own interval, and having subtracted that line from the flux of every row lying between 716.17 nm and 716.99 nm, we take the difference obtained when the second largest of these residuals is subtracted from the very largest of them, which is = 0.051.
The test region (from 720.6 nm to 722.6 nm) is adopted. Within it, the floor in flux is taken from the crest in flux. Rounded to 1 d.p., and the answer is 1.7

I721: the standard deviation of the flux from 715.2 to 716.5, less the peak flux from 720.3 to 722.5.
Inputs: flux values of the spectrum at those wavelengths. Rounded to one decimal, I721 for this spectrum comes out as -15.8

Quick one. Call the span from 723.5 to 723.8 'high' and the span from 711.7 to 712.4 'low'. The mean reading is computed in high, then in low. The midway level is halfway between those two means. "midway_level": 16.3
